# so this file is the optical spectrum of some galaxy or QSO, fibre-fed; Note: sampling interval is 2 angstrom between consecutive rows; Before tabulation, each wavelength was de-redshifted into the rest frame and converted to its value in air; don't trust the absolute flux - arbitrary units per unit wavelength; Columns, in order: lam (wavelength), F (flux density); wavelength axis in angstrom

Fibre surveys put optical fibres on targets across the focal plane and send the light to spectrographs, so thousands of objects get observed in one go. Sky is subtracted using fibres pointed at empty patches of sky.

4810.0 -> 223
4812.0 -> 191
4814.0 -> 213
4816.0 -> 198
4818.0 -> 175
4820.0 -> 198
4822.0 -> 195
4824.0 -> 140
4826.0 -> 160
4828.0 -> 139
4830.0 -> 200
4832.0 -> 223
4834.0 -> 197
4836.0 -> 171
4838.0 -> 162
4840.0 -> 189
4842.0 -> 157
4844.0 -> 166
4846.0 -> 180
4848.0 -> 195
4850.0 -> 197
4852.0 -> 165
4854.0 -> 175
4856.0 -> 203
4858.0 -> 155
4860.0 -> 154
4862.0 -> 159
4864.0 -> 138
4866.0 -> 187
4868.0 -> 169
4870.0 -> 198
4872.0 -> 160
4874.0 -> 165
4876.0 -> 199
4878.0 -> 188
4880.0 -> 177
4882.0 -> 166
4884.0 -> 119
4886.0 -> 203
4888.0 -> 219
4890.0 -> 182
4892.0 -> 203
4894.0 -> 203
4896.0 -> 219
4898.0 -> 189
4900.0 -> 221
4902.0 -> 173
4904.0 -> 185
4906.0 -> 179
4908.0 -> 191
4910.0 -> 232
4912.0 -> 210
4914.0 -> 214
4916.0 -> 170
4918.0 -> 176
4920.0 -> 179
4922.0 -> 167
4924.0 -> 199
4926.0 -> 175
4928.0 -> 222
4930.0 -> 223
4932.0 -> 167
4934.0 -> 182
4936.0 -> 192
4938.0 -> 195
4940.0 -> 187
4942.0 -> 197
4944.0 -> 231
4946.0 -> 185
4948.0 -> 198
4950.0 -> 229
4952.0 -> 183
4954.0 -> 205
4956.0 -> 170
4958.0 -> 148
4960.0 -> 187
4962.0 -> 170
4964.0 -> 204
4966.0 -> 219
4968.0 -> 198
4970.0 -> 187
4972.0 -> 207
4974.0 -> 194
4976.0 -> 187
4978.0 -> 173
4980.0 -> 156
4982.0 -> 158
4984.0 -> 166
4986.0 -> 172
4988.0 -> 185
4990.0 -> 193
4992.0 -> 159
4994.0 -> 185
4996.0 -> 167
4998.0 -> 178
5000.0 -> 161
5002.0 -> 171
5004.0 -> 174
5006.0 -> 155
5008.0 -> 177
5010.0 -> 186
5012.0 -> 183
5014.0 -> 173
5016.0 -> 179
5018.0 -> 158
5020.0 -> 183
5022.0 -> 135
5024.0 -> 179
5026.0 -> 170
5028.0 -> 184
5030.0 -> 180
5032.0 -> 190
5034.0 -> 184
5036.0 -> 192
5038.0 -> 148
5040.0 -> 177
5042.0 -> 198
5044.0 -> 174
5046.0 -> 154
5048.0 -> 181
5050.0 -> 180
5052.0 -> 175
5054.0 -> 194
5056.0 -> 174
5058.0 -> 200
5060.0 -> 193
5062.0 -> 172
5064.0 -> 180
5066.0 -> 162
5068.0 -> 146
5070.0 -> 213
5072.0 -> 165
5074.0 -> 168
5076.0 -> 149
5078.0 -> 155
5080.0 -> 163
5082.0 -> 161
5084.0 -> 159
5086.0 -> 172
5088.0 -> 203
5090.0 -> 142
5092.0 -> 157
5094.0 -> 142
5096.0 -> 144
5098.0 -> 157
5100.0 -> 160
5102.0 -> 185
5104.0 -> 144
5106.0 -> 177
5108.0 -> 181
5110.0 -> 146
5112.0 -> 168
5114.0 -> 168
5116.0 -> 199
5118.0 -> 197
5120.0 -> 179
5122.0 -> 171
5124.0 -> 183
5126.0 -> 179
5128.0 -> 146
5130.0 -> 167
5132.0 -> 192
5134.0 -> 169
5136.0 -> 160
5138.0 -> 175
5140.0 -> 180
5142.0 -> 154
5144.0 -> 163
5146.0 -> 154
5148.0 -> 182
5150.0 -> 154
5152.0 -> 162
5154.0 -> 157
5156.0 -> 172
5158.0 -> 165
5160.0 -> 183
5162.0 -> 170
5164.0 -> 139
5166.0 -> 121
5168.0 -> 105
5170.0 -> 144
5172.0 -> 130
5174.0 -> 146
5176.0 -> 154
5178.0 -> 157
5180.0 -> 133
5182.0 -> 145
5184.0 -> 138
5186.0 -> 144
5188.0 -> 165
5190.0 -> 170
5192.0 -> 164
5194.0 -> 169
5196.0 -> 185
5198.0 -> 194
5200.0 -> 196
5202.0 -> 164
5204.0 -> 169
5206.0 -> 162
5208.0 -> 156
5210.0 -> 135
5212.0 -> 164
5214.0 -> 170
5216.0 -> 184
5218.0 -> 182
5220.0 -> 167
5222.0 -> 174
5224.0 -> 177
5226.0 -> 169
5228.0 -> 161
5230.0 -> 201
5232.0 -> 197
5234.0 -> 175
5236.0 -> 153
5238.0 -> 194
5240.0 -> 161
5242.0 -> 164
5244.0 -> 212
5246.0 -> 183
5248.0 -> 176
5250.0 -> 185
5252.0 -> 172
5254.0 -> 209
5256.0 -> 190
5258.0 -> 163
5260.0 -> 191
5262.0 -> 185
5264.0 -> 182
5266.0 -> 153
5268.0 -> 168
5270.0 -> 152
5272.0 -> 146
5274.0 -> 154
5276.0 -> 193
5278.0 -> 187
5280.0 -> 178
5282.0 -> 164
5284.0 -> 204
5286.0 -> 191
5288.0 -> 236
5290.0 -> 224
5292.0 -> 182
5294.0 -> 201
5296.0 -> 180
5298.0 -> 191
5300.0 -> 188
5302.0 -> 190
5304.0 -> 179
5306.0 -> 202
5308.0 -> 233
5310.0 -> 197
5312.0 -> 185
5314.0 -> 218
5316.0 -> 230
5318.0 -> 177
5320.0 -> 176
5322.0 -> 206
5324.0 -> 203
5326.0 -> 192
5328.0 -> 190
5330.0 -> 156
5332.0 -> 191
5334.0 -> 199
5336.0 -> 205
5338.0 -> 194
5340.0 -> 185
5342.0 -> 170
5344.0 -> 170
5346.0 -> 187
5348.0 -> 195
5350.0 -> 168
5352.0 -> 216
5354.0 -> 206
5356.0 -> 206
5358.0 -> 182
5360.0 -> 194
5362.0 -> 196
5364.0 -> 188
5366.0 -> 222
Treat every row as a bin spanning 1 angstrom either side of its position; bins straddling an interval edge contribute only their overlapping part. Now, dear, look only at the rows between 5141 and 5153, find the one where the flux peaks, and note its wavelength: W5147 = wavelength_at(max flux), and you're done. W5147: 5148.0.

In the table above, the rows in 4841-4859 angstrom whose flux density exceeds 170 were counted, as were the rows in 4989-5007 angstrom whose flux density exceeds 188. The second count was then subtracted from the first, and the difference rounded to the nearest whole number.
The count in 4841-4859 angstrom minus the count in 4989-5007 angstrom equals 4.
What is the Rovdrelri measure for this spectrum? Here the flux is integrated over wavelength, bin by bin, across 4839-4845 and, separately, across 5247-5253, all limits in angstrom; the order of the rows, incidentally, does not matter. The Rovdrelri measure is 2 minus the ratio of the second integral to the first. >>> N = 0.96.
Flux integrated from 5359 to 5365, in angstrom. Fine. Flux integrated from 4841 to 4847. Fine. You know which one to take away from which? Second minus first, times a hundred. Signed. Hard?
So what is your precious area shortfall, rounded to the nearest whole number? -15000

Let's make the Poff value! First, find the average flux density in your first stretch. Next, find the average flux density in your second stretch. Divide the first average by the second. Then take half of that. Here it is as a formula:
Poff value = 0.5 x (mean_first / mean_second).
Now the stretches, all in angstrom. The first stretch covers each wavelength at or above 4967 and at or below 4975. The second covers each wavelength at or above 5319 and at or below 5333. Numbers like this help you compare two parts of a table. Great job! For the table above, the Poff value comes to 0.523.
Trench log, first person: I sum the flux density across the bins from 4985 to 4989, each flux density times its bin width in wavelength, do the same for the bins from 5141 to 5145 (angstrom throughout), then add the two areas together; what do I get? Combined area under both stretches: 1348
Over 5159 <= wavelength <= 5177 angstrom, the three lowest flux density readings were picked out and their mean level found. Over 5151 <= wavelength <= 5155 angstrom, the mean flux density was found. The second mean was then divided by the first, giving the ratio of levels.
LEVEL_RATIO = 1.34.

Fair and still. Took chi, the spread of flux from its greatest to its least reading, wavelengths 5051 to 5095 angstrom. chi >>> 71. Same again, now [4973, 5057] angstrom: 63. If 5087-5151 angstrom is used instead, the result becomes 61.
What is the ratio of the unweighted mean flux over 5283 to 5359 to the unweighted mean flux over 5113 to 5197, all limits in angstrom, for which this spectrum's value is 1.21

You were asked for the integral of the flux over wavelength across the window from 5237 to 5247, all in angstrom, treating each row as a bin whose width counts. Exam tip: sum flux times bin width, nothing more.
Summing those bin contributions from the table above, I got 1828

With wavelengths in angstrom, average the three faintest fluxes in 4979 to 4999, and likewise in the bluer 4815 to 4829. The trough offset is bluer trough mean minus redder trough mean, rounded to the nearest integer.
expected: -11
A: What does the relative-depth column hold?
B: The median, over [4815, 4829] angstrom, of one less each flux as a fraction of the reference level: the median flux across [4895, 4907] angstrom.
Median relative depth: 0.06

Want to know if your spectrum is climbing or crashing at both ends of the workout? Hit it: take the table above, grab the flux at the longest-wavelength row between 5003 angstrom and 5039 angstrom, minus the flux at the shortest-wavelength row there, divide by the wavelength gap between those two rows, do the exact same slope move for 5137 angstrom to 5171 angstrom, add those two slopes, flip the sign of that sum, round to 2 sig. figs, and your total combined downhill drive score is 1.7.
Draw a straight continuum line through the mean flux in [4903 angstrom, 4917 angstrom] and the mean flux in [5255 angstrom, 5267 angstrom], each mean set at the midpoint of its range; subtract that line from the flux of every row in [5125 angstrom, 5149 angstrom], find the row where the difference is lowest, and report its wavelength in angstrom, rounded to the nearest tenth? 5128.0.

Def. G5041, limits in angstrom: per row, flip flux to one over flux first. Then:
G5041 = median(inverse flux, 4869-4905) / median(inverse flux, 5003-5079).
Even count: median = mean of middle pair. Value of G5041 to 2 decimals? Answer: 0.94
